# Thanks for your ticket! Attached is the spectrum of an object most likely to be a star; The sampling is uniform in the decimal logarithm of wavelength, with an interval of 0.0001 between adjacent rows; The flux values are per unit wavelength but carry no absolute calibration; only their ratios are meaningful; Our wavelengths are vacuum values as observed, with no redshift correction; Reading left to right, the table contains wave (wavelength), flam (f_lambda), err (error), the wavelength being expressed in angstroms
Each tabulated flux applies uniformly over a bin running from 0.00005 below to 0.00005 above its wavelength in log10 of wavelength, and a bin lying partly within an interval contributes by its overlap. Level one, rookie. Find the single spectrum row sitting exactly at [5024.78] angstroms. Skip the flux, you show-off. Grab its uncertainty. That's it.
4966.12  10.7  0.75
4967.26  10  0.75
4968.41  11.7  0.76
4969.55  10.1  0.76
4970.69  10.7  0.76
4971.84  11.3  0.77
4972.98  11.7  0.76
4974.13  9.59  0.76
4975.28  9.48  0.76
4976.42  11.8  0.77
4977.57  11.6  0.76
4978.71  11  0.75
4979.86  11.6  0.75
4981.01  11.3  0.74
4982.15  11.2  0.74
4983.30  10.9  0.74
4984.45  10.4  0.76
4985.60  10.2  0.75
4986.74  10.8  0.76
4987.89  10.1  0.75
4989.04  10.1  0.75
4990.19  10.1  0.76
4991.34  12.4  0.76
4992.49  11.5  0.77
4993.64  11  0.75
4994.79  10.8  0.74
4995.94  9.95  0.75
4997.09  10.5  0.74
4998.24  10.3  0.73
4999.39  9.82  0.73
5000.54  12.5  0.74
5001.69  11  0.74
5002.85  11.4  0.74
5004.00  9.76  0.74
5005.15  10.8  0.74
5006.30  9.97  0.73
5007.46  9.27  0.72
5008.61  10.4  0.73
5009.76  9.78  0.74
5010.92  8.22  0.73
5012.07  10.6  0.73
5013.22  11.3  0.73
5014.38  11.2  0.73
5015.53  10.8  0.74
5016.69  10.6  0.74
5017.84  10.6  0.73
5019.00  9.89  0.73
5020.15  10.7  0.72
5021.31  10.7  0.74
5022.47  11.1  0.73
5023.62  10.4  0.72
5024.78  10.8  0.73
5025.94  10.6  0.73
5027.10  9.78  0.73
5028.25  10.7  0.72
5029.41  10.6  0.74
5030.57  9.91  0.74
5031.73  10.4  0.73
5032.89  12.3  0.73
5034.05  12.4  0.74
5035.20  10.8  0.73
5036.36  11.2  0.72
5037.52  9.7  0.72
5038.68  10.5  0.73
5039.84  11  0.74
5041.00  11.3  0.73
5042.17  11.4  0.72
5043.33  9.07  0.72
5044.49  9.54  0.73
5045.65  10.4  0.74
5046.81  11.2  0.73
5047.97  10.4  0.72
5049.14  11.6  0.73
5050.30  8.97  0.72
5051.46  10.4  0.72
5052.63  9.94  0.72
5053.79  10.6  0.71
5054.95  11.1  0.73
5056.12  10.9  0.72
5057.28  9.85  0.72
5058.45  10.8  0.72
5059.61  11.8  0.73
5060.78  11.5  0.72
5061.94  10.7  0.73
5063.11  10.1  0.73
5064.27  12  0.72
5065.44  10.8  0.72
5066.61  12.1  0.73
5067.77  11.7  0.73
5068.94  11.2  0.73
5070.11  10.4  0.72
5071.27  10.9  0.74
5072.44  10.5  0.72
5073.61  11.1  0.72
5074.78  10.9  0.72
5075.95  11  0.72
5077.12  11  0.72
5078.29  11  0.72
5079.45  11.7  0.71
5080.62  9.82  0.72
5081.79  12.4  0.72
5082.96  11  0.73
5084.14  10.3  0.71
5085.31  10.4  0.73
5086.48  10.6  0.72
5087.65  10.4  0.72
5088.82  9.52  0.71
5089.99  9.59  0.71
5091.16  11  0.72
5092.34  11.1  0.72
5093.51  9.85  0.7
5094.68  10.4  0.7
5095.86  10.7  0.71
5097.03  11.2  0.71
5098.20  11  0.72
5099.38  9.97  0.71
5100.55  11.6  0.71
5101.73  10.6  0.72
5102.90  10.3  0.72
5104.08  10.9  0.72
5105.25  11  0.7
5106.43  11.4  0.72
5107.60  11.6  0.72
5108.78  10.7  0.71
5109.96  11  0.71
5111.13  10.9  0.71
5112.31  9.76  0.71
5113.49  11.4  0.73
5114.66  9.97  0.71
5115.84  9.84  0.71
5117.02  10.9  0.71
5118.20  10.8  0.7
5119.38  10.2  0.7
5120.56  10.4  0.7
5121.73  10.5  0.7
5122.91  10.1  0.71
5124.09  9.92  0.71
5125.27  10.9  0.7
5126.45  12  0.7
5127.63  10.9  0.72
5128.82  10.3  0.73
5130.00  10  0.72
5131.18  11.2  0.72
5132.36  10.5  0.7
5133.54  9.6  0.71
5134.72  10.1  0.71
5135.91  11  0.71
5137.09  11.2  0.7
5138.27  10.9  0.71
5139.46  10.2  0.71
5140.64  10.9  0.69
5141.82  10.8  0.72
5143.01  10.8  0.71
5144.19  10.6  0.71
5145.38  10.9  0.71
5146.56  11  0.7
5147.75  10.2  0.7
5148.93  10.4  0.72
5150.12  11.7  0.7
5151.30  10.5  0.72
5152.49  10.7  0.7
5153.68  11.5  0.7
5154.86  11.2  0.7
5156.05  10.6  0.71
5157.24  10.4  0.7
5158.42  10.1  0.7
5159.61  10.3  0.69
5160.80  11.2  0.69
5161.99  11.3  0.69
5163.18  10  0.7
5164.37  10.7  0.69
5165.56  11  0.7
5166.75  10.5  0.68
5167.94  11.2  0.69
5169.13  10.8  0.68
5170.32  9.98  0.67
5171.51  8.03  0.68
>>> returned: 0.73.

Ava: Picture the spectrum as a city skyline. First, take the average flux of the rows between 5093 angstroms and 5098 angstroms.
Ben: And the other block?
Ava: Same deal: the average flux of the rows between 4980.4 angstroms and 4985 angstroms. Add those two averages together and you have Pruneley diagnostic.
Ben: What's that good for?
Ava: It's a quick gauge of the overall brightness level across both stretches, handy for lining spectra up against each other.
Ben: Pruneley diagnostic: 21.5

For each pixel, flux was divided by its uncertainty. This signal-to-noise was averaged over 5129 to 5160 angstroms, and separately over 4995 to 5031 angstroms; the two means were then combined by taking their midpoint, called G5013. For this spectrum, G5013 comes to 14.7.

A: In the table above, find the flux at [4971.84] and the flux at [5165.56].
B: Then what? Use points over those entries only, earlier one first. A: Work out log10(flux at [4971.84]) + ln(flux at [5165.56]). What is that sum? 3.45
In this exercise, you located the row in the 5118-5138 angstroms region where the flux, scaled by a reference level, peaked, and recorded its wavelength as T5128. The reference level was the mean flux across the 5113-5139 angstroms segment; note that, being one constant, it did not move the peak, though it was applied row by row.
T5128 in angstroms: 5126.45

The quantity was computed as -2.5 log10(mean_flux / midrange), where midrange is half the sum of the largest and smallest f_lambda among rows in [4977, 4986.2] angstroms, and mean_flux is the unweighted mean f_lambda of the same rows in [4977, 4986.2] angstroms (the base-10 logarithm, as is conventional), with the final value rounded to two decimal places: -0.01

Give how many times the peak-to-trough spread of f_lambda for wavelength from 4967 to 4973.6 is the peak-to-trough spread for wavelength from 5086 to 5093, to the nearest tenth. 1.1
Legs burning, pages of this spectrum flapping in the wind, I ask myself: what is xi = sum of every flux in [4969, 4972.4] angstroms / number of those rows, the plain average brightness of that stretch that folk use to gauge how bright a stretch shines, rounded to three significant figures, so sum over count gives 10.7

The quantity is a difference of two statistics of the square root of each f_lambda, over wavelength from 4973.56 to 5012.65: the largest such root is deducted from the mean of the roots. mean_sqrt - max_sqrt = -0.28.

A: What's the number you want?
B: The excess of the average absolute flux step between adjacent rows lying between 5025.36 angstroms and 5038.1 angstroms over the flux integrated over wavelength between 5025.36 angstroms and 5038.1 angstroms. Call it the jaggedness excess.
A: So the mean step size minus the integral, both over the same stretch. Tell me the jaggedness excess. -136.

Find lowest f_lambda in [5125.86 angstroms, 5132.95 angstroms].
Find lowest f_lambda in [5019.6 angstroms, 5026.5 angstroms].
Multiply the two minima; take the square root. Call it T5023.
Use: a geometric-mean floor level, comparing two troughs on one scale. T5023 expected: 10.2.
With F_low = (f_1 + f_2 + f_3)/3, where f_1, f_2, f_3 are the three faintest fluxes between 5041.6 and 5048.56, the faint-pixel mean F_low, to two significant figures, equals 9.7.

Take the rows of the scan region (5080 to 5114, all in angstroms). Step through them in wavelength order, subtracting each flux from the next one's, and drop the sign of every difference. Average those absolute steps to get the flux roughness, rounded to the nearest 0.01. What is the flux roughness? 0.71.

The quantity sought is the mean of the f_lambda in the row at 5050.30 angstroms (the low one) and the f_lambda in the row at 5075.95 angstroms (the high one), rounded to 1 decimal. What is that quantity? 10.0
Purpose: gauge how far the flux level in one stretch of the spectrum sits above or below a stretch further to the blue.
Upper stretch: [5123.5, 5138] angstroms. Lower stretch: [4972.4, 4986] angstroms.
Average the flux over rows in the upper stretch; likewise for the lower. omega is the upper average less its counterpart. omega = -0.3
